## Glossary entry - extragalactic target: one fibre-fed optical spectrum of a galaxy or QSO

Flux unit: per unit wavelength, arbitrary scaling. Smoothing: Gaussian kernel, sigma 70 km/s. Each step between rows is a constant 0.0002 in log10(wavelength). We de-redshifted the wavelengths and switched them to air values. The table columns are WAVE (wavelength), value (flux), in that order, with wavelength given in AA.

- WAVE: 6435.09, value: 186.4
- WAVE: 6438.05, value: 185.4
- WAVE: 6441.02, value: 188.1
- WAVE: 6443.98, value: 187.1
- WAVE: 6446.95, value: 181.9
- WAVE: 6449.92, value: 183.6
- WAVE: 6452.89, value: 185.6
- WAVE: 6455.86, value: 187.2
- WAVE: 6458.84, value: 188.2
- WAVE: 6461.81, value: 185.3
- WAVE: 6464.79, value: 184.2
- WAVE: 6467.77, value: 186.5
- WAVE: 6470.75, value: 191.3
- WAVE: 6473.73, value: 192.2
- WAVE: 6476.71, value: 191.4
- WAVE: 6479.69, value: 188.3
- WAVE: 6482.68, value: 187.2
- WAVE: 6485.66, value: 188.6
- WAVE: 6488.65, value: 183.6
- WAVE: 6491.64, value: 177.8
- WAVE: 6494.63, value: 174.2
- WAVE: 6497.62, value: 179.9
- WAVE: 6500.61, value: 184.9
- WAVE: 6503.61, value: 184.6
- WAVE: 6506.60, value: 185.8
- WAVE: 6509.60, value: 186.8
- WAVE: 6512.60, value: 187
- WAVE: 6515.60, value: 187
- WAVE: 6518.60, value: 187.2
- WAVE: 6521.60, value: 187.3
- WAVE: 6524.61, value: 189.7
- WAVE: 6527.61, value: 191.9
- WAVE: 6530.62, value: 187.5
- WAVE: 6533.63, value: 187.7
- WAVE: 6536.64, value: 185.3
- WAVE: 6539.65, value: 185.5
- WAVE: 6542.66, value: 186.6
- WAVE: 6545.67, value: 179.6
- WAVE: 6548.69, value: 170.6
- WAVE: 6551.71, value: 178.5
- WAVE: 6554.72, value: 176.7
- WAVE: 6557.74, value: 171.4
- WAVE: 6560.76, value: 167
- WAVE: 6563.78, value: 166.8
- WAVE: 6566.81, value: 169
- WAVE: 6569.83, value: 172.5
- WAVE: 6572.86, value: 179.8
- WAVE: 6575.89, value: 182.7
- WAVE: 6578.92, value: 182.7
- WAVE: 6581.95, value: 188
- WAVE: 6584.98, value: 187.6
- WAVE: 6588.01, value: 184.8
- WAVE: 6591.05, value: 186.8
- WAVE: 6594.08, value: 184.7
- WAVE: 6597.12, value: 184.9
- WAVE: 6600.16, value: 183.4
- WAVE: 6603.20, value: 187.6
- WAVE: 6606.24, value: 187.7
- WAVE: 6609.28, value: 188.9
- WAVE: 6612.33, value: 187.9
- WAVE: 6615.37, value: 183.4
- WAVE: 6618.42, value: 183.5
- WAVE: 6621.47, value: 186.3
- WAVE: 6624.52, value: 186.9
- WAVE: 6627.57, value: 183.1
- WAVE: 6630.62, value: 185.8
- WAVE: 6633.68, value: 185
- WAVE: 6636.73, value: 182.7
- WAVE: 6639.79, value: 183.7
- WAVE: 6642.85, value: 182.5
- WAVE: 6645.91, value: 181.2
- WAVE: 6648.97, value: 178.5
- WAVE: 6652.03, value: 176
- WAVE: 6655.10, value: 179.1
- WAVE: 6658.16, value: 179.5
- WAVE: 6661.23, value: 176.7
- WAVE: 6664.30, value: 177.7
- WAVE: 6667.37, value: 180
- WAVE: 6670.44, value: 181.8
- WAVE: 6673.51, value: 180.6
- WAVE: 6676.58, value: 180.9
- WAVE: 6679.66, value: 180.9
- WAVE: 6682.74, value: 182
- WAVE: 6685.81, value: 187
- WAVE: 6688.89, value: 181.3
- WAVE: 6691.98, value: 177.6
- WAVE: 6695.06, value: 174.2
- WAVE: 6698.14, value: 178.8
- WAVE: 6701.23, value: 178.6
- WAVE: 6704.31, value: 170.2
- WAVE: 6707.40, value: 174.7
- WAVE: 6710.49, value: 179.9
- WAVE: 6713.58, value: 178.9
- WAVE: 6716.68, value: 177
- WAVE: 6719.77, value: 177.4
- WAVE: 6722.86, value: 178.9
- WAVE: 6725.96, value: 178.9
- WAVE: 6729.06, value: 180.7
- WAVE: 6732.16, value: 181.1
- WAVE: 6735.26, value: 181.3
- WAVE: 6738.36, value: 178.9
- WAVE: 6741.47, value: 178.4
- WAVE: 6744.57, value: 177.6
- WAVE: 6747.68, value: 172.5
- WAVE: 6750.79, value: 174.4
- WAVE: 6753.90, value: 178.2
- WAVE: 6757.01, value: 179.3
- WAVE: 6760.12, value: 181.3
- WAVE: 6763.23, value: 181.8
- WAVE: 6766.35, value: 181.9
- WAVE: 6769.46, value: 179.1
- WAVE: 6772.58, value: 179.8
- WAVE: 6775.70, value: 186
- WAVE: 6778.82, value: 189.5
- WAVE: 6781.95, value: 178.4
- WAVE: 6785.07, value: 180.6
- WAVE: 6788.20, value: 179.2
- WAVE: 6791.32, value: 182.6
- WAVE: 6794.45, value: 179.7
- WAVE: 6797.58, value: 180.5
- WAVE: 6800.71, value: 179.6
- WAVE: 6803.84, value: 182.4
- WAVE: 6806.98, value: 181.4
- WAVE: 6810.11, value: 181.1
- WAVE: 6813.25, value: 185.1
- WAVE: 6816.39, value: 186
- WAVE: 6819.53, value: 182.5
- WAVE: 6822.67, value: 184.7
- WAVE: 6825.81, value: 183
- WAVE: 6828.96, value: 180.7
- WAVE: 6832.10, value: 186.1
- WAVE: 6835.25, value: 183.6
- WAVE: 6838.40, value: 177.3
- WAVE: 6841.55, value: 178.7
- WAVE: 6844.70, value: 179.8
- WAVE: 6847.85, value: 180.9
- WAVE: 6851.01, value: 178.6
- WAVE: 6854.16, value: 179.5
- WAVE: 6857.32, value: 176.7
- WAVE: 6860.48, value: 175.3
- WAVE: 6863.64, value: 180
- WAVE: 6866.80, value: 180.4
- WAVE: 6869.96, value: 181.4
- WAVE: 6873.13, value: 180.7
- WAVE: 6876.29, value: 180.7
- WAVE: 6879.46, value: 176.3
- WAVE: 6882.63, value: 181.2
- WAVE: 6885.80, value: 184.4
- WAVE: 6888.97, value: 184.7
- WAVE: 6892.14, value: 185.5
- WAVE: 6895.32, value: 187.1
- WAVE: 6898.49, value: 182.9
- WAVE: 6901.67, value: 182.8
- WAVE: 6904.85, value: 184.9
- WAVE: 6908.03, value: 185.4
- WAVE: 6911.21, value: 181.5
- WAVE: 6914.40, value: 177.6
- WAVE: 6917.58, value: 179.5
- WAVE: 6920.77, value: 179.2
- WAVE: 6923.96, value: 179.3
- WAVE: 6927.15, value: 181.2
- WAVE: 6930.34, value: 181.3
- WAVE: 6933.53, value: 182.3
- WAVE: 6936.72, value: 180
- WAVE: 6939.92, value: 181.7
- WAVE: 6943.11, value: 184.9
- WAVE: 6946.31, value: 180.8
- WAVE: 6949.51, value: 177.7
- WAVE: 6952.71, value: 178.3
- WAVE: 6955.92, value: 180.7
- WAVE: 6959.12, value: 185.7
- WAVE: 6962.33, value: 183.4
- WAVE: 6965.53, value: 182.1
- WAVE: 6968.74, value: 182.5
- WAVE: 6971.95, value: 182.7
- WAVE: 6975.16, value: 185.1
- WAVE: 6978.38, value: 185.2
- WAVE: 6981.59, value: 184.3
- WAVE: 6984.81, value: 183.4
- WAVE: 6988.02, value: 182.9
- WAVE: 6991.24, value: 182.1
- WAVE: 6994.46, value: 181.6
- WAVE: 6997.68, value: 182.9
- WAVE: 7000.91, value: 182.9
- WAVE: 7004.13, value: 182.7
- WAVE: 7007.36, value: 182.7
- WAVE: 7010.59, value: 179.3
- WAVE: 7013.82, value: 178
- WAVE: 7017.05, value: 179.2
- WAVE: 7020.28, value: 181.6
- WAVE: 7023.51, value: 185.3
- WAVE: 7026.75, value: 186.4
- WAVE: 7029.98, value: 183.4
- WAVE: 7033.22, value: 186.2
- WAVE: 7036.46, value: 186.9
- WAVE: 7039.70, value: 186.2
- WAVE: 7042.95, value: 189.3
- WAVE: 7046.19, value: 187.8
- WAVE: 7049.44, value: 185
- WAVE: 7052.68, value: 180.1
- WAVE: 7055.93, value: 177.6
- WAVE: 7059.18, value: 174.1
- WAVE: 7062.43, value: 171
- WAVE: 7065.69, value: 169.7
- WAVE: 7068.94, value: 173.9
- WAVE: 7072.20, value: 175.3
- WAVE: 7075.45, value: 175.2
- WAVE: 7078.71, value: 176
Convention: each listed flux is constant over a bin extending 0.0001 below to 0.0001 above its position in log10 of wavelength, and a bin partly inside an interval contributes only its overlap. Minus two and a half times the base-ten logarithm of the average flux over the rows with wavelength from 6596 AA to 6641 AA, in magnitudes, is -5.670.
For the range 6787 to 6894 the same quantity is -5.645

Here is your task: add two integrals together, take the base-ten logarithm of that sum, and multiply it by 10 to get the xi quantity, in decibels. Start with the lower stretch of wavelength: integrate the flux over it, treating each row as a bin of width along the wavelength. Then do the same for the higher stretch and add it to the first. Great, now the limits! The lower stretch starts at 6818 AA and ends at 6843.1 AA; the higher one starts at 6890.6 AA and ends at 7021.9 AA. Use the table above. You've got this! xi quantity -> 44.5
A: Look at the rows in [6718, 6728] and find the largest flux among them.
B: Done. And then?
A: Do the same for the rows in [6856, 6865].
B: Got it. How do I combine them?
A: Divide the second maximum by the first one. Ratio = 1.01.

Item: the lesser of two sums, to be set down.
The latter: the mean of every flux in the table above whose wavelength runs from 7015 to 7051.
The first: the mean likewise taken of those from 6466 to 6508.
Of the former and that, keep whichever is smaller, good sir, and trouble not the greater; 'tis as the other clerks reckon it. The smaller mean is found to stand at 185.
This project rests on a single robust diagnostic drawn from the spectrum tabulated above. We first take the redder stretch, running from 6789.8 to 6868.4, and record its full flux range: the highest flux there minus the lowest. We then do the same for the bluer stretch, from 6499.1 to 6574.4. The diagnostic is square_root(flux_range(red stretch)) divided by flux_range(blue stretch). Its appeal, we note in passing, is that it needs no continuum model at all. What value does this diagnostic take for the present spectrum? 0.13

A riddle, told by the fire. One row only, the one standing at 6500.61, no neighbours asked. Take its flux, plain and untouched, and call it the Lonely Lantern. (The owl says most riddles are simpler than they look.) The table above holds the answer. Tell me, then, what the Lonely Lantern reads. 184.9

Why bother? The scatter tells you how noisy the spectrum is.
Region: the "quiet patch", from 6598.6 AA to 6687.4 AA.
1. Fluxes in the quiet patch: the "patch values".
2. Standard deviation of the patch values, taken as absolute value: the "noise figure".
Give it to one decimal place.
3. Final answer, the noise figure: 3.5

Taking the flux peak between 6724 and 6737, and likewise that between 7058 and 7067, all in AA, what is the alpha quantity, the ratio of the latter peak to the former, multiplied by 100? 96.0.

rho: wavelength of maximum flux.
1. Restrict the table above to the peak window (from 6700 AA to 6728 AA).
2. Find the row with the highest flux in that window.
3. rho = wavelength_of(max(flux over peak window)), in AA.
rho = 6710.49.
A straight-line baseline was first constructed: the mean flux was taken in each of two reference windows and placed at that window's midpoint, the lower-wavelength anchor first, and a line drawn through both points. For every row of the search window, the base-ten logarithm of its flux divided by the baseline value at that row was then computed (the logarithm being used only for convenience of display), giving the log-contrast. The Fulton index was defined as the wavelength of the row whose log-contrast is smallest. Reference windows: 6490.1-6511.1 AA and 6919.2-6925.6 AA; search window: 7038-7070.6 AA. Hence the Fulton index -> 7065.69 AA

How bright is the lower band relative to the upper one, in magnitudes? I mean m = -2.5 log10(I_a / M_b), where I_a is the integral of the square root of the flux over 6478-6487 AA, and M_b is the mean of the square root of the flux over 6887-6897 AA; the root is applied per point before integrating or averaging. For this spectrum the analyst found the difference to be -2.39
